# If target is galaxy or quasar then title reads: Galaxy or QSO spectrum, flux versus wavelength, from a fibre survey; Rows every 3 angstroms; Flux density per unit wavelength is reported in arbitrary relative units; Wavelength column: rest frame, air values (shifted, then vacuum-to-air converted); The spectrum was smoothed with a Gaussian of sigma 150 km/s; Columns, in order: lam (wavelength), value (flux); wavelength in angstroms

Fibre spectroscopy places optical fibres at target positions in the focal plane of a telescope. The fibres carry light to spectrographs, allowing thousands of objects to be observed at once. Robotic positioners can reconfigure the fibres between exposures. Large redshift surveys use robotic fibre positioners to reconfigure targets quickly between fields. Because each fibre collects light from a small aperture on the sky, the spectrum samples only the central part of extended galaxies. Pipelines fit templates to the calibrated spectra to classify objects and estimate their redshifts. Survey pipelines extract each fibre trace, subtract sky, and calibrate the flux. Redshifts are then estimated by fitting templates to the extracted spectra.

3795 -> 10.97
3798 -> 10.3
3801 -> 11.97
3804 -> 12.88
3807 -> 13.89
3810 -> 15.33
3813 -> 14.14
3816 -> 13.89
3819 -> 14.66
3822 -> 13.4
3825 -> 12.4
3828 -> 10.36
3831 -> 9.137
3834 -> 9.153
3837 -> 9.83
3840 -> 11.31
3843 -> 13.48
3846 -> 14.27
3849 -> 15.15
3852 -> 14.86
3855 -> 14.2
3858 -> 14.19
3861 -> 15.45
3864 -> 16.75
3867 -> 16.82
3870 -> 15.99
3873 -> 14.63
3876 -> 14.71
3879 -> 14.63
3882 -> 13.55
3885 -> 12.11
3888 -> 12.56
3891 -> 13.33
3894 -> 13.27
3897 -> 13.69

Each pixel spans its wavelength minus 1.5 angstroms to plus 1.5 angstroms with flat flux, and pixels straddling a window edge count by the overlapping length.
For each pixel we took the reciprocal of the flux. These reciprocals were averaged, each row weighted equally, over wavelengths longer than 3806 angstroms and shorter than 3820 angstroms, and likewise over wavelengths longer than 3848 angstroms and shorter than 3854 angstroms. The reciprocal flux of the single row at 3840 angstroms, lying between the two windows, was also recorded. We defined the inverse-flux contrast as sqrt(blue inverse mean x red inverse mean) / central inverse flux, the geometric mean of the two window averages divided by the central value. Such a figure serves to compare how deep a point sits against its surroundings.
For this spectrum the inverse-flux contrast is 0.77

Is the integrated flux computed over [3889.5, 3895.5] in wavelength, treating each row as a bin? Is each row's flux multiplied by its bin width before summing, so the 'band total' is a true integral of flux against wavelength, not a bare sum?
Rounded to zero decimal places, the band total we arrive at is 80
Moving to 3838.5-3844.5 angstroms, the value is 74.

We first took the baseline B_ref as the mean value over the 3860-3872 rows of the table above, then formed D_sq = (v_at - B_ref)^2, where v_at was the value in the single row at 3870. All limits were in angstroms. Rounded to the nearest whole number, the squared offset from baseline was 0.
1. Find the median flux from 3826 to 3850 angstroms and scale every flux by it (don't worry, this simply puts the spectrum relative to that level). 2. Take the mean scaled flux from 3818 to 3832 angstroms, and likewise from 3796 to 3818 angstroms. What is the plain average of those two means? 1.16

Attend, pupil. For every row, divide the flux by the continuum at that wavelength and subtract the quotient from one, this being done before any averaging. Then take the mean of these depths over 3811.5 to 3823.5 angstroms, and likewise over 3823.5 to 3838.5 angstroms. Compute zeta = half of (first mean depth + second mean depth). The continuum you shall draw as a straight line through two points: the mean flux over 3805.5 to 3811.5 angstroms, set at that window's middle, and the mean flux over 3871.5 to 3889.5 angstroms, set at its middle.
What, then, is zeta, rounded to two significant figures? 0.16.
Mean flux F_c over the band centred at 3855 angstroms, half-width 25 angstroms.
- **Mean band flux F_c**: 13.8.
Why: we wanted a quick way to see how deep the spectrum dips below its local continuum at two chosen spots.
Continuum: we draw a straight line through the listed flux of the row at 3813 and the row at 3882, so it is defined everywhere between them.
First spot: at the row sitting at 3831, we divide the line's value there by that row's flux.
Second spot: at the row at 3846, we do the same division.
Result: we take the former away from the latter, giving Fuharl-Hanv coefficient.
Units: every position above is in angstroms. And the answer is -0.56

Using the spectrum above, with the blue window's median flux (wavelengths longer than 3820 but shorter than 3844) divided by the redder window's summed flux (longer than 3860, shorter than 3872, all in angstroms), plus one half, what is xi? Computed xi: 0.67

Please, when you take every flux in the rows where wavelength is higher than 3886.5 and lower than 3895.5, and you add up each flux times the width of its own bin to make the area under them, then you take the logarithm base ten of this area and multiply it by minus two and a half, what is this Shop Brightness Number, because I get -5.17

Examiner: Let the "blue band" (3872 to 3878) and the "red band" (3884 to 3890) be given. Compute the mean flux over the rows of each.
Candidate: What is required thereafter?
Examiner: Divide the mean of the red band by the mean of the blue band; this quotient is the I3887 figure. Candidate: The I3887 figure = 0.8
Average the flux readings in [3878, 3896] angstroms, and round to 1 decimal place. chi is 13.2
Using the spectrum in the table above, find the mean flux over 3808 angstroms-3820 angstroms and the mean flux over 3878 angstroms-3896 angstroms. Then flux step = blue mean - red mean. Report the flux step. 1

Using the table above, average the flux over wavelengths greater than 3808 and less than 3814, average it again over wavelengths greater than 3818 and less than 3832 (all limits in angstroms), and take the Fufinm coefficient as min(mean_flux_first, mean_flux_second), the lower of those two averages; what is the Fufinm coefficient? 12.0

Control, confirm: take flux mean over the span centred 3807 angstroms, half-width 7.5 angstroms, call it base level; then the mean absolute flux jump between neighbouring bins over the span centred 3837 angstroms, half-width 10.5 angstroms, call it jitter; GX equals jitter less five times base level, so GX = -67.2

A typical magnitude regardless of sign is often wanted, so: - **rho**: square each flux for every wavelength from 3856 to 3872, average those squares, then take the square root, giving 15.9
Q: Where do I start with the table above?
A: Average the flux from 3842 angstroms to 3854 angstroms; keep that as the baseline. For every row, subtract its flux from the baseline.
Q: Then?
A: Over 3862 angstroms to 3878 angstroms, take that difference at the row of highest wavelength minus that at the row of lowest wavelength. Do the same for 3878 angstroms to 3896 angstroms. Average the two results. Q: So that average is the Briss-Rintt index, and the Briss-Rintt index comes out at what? 1.7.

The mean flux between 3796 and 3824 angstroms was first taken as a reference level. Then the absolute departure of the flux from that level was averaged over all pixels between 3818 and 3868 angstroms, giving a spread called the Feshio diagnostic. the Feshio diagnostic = 2.0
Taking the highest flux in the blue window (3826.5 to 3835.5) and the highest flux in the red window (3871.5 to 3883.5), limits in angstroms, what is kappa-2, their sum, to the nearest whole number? 25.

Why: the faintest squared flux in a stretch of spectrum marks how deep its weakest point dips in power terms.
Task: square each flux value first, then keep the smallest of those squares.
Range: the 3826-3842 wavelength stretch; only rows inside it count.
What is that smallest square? 83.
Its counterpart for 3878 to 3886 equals 147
